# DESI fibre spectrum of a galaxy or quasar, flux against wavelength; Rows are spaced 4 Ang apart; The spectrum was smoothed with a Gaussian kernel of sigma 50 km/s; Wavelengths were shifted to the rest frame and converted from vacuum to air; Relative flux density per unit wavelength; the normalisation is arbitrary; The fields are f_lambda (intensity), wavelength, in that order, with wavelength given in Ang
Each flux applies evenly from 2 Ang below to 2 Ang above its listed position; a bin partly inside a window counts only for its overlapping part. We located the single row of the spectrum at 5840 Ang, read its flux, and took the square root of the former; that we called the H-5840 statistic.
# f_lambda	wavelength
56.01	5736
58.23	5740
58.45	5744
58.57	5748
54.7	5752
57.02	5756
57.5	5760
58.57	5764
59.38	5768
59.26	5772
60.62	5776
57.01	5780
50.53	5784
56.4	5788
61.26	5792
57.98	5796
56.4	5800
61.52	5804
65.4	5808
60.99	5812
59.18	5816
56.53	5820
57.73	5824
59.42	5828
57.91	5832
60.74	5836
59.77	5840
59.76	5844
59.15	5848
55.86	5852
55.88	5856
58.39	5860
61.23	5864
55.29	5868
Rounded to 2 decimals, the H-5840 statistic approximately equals 7.73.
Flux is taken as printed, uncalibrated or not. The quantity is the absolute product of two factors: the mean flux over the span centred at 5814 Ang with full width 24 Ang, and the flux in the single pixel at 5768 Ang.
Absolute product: 3576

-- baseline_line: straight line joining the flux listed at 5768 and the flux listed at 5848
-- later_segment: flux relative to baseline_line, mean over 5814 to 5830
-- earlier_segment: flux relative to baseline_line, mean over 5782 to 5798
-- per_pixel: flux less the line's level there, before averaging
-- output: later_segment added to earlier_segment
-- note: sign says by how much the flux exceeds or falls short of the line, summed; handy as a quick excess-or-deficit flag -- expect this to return -3.8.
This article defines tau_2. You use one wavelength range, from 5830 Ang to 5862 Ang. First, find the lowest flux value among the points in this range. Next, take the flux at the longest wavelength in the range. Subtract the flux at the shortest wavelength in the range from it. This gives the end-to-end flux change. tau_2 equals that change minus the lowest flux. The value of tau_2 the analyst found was -55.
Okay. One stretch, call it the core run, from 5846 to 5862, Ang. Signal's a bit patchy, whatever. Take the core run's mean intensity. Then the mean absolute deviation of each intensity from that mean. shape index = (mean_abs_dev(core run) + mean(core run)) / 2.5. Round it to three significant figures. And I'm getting 23.5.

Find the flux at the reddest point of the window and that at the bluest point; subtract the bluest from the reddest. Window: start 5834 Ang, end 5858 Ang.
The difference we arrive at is -4.9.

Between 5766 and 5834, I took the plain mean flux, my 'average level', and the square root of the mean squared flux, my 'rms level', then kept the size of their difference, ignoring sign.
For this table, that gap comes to 0.08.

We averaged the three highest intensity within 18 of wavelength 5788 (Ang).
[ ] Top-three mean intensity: 61.1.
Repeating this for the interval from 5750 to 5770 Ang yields 58.5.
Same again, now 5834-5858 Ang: 60.1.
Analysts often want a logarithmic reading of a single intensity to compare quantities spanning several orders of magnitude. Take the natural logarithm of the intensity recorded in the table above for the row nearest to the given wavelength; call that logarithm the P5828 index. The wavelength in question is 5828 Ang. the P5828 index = 4.08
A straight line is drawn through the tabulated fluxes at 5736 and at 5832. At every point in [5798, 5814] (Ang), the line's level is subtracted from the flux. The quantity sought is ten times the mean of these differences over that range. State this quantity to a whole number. 37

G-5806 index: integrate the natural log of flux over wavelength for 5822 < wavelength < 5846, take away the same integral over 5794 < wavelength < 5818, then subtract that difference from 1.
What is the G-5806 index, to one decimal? 1.4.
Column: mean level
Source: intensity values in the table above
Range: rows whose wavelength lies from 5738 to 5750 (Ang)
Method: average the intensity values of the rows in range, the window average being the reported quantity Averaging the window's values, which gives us 58.4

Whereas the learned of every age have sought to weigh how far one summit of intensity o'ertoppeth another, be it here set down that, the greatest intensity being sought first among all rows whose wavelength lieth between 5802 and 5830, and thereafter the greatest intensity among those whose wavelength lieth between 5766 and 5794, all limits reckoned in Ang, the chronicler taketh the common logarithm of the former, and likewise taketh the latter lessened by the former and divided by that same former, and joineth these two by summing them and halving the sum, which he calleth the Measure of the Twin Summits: 0.876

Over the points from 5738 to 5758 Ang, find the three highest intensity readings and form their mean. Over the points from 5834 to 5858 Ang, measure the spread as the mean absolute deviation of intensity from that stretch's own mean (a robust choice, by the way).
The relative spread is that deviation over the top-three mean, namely 0.030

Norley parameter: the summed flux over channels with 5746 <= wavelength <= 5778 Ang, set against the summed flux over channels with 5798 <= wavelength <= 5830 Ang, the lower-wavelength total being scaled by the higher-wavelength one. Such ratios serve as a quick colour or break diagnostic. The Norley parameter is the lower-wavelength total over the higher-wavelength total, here 0.98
